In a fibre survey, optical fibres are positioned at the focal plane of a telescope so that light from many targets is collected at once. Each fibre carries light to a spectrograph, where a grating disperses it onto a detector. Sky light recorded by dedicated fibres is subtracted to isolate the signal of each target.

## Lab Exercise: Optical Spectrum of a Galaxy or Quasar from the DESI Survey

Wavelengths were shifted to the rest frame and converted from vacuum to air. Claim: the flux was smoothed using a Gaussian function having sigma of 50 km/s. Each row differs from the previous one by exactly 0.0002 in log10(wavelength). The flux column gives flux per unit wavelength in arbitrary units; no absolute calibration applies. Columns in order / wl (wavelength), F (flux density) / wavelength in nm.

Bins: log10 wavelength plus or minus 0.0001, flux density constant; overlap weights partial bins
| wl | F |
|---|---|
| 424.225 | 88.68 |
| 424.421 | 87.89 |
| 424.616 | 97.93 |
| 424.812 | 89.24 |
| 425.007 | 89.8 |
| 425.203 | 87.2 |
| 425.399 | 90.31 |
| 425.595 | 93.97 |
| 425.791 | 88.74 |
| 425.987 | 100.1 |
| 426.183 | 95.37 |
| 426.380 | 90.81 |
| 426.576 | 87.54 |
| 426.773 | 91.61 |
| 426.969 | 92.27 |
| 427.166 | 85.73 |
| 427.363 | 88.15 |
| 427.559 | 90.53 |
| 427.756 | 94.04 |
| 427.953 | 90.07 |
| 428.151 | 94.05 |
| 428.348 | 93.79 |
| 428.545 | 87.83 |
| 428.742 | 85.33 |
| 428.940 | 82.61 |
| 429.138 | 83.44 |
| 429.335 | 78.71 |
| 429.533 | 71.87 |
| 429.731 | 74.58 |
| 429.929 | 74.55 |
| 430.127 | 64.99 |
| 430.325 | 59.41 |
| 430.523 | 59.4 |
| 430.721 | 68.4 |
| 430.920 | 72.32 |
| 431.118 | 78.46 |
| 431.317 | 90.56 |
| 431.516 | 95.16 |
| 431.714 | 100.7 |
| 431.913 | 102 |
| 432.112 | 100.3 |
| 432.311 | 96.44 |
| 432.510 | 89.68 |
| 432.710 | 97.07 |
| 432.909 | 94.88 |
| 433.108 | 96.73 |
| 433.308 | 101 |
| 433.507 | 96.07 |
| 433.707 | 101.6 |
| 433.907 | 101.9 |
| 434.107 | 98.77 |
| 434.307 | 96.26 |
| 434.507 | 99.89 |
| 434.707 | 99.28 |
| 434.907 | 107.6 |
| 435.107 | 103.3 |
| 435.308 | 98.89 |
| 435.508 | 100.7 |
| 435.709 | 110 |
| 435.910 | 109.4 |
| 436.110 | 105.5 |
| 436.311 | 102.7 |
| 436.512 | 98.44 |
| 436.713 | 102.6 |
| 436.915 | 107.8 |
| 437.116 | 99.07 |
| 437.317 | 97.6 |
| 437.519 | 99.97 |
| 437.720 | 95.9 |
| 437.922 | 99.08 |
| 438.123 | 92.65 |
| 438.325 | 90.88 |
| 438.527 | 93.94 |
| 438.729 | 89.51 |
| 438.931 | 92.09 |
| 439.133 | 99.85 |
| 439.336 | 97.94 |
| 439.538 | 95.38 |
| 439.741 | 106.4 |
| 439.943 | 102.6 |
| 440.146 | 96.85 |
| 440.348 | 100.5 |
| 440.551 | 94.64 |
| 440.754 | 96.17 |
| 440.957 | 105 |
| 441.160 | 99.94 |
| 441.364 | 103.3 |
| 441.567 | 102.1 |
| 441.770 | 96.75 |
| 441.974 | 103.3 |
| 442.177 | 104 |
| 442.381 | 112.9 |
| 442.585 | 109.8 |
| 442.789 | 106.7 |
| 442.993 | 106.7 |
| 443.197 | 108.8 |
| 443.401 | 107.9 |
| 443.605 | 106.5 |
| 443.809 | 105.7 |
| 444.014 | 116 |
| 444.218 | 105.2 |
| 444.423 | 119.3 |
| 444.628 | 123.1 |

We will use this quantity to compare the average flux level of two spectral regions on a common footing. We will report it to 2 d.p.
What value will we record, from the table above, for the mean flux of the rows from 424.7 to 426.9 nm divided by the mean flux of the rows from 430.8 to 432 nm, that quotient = 1.02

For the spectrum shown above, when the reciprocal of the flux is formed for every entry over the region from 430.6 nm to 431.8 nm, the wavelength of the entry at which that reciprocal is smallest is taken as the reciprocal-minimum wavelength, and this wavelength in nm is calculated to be 431.714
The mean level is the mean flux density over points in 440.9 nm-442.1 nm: 102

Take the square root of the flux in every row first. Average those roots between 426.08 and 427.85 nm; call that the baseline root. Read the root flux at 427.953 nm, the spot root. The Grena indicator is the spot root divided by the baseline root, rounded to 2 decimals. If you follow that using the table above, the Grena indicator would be 1.00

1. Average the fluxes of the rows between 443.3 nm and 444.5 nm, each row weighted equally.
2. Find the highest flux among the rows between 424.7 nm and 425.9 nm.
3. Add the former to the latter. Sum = 204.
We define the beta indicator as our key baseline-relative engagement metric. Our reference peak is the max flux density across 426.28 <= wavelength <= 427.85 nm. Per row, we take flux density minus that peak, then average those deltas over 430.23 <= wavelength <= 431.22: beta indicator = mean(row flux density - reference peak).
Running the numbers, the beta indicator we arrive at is -26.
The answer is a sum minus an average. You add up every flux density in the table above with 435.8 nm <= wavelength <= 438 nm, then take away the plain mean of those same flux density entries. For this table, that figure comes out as 1016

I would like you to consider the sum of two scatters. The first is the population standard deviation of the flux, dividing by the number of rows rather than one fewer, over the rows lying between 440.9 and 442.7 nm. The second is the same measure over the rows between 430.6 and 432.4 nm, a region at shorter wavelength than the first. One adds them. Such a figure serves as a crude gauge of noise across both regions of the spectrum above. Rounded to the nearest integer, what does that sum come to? 17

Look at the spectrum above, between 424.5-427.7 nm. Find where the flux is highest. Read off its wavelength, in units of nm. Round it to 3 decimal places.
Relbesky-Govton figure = 425.987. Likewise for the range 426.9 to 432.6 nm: 431.913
